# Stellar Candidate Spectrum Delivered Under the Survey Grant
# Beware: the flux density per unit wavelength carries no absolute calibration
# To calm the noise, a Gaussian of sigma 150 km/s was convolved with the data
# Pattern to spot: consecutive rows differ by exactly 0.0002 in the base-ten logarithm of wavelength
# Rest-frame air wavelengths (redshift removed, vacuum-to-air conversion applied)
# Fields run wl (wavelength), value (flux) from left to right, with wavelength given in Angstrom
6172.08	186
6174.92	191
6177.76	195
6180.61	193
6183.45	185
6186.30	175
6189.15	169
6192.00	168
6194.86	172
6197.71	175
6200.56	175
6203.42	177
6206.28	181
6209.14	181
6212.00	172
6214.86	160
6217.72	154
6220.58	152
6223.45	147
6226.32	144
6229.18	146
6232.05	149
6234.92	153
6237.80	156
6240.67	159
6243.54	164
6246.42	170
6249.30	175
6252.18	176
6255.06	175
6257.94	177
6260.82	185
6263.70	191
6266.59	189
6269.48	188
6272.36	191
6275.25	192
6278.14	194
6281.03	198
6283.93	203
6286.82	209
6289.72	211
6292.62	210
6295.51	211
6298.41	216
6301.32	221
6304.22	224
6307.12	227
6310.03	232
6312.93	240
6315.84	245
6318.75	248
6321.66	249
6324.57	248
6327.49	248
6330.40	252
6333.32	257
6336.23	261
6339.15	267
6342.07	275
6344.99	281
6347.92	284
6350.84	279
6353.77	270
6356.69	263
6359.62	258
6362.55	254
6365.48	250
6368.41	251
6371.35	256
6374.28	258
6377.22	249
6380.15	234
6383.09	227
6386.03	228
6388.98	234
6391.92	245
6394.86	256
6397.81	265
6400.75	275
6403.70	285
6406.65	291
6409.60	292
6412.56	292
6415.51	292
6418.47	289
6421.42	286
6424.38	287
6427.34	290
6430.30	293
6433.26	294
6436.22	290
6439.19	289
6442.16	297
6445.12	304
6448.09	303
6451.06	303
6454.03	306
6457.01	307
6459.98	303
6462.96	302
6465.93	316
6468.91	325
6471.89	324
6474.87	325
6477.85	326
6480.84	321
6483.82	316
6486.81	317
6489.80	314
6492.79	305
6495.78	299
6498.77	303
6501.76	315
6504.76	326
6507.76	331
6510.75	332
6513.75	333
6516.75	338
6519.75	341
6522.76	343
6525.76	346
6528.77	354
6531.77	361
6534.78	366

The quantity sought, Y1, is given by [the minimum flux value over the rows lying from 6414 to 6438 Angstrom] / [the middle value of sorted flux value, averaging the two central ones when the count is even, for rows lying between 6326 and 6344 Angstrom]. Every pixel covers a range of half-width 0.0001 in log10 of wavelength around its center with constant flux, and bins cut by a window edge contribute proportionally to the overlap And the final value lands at 1.1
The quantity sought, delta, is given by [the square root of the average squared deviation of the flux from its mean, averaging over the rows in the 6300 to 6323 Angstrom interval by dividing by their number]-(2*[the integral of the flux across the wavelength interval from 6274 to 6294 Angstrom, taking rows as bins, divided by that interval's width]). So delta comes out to -394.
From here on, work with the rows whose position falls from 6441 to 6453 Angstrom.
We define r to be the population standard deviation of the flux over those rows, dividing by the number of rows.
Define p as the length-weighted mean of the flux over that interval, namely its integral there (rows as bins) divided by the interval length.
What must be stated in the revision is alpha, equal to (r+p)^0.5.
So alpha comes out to 17.5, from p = 302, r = 2.8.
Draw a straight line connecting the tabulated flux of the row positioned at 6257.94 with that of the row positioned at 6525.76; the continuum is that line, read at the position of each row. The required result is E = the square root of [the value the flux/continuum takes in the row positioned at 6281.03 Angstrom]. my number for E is 1.02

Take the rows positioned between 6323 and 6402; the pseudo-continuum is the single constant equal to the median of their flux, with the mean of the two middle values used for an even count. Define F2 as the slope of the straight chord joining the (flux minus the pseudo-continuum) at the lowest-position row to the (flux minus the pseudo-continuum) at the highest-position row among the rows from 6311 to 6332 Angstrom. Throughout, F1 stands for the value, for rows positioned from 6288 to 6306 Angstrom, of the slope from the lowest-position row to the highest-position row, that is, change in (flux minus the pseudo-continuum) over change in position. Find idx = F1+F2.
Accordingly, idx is 1.6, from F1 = 0.9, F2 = 0.69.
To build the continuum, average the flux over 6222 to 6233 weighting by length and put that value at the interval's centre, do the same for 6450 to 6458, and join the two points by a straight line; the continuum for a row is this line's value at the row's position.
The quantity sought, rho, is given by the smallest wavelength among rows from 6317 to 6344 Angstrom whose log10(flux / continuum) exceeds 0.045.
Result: 6318.75 Angstrom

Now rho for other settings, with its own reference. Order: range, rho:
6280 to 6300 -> 6286.82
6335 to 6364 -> 6336.23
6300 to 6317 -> 6301.32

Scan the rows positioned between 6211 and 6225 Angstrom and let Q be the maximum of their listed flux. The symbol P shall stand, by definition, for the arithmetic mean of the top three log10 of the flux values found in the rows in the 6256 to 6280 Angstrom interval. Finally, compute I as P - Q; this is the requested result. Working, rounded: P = 2.28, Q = 172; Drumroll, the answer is -170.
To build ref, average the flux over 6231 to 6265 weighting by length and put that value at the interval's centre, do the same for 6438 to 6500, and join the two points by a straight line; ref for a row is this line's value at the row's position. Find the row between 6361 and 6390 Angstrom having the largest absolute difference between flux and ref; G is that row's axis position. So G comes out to 6386.03 Angstrom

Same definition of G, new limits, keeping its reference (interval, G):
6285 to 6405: 6347.92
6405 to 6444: 6406.65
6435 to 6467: 6445.12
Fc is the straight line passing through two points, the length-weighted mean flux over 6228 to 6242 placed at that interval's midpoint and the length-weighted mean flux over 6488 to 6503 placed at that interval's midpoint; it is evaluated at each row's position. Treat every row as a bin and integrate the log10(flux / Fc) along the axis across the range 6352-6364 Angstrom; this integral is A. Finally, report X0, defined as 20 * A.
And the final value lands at 15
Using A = 0.77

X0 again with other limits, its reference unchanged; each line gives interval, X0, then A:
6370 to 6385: 4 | 0.18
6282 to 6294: 13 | 0.63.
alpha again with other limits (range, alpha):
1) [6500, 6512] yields 18.2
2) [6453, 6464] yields 17.5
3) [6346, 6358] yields 16.8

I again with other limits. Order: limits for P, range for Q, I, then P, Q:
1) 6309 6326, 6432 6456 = -304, 2.40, 306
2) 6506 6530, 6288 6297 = -208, 2.54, 211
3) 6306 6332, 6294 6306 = -222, 2.40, 224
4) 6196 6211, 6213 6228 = -158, 2.25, 160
